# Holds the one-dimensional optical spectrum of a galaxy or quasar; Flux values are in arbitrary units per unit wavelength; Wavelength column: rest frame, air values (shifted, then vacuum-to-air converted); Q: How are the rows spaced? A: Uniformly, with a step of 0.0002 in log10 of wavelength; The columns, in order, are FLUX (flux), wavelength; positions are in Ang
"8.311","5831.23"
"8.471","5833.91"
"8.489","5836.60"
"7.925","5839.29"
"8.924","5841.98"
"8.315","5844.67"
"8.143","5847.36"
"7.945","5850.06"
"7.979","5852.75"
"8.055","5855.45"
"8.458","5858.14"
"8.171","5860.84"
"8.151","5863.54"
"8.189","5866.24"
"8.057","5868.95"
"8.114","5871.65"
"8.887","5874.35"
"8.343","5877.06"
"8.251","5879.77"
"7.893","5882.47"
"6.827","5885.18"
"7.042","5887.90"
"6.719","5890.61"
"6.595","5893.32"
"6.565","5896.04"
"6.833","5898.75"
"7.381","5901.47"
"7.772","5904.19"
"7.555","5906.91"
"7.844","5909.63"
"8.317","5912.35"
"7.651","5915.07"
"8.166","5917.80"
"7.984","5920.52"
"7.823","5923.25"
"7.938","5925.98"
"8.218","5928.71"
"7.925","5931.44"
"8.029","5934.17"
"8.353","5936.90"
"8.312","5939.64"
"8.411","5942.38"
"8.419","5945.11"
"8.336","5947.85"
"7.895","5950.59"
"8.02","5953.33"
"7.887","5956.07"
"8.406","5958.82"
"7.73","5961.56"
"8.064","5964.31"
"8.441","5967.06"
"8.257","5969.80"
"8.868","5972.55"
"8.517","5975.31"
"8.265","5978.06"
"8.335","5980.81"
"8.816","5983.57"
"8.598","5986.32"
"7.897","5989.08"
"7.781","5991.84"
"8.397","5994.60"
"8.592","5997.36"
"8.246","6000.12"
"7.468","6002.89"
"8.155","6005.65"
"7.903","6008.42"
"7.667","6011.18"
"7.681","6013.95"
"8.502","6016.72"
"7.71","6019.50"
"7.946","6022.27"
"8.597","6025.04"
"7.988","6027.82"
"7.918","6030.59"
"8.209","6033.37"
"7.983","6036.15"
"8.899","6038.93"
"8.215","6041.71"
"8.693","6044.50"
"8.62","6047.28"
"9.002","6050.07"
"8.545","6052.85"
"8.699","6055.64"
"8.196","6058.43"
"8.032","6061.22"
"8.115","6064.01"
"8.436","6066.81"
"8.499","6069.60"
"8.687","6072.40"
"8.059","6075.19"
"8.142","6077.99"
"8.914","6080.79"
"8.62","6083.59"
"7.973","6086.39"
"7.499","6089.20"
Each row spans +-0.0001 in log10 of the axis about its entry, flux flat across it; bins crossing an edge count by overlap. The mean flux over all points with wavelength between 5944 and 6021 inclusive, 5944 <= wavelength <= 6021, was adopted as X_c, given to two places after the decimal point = 8.17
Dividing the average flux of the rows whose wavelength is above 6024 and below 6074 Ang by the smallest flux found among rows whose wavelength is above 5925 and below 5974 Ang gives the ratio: 1.09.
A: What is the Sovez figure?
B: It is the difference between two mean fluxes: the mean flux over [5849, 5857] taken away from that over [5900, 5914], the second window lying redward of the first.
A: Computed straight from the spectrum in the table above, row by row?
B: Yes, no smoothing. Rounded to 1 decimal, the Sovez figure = -0.2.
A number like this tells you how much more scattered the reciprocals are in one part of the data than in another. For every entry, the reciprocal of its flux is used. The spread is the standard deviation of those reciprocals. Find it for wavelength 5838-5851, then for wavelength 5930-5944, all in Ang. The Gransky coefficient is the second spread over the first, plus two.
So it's 2.6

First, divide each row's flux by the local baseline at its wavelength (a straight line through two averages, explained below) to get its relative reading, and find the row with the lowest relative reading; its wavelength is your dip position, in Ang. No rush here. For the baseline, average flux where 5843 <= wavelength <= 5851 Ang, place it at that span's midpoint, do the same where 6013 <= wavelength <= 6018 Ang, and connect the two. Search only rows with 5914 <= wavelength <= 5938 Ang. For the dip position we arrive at 5915.07 Ang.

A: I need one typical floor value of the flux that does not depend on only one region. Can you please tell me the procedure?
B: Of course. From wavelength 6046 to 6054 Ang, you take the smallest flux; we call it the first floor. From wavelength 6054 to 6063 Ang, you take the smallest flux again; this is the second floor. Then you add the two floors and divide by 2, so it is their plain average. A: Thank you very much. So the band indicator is 8.3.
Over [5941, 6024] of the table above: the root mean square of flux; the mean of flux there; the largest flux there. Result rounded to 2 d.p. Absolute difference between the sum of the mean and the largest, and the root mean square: 8.86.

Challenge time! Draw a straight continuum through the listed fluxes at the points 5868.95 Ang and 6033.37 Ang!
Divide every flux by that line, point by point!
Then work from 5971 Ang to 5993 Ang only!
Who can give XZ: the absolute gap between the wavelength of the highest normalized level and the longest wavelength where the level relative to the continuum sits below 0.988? 19.3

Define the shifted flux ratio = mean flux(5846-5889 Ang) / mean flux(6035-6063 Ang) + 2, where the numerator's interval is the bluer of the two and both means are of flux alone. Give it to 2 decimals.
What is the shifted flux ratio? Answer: 2.95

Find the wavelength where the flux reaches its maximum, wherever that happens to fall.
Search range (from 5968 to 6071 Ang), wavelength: 6050.07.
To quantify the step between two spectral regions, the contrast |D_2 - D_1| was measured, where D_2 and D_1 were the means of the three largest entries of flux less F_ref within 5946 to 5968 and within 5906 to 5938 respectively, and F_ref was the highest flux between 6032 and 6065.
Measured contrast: 0.10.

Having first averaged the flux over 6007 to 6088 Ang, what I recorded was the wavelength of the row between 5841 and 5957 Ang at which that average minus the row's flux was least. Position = 5841.98 Ang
